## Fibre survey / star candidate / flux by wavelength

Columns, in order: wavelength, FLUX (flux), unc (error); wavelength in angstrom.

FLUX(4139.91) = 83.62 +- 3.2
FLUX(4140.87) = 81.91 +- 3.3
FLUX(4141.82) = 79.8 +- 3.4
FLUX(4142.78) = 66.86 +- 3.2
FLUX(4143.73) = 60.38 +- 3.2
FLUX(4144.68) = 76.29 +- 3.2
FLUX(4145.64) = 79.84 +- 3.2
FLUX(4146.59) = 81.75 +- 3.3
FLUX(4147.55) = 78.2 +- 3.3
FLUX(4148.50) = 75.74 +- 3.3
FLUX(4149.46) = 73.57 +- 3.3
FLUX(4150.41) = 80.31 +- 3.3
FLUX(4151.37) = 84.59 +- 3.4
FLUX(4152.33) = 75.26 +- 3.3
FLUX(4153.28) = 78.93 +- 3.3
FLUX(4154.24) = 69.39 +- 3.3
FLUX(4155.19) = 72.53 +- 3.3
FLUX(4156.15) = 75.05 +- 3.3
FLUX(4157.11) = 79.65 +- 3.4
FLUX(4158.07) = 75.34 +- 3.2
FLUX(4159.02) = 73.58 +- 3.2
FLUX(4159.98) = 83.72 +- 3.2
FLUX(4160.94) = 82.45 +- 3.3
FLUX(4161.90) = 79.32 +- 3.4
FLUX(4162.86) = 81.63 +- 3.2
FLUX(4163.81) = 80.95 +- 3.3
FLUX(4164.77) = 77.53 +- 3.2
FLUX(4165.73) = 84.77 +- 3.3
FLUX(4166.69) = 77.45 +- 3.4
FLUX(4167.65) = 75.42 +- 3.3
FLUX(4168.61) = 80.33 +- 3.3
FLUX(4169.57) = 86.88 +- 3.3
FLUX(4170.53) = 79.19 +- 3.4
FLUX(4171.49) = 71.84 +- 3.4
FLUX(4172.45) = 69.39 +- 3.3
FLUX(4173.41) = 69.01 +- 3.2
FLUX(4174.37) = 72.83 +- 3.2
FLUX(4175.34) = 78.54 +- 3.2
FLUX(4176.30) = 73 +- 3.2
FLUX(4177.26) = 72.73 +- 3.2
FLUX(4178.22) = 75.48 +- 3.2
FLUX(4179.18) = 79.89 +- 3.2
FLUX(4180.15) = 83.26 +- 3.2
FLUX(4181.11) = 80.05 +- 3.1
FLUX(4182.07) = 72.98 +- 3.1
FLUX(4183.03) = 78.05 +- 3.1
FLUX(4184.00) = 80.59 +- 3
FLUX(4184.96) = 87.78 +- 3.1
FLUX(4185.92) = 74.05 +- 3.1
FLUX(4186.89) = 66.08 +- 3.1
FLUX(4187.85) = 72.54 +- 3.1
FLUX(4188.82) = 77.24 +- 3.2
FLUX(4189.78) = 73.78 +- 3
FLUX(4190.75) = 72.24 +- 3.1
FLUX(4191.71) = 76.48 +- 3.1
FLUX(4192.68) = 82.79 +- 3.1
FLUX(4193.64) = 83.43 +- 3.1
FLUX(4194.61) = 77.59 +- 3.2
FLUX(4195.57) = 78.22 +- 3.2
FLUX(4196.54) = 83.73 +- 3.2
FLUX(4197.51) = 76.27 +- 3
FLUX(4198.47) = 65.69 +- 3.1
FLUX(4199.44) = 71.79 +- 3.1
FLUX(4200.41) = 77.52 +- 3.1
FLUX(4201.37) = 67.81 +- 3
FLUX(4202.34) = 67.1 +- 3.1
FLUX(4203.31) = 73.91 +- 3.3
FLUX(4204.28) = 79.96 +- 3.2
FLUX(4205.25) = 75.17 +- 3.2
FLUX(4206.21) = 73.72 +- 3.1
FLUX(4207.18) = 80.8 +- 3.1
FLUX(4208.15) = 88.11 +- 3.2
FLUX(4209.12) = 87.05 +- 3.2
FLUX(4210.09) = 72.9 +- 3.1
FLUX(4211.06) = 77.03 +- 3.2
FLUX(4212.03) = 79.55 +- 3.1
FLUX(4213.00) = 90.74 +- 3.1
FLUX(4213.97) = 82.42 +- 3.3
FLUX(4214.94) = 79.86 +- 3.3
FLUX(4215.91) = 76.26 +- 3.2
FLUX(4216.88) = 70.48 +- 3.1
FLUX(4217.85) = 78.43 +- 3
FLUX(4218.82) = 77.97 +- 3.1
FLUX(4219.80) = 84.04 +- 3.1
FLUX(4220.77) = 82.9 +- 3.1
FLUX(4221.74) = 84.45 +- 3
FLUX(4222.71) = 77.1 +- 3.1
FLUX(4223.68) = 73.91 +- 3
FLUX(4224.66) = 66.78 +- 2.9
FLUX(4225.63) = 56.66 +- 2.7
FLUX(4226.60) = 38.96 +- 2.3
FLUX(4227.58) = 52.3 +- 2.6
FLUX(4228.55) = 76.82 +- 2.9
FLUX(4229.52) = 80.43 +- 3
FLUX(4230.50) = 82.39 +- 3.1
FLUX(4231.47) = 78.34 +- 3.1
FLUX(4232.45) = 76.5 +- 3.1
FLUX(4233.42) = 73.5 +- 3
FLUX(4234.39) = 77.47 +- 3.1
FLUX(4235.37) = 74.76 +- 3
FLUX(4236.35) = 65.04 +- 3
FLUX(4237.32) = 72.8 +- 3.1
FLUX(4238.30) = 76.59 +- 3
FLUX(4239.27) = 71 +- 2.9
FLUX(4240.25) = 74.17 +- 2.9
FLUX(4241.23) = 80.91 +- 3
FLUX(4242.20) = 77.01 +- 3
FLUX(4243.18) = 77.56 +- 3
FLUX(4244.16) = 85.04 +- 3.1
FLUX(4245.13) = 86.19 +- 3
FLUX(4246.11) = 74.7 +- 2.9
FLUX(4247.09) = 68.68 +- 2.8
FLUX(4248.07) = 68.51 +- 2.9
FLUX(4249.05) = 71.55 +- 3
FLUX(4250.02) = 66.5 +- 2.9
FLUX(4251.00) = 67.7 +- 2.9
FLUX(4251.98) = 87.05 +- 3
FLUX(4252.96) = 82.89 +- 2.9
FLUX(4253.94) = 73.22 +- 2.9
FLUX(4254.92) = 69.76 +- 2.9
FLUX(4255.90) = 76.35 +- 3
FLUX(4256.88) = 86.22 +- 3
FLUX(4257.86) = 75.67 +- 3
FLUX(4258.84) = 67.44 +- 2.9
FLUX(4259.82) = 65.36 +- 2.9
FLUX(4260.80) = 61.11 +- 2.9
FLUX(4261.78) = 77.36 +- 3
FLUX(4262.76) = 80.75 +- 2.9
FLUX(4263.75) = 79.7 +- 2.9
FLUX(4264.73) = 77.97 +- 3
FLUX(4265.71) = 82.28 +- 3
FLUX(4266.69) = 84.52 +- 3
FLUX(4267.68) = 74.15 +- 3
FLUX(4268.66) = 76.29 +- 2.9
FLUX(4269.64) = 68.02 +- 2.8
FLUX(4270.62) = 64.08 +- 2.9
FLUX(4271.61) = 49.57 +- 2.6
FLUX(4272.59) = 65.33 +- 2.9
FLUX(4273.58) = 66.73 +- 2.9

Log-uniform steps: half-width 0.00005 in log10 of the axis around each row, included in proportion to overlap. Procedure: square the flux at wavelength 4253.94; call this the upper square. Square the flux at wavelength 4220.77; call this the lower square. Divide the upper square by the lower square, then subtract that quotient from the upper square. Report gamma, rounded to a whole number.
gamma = 5360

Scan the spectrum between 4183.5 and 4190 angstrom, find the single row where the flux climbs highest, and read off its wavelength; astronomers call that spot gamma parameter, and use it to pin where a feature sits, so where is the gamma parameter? 4184.96 angstrom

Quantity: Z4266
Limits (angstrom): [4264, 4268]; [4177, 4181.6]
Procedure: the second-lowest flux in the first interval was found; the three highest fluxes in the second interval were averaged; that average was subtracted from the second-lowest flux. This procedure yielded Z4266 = -3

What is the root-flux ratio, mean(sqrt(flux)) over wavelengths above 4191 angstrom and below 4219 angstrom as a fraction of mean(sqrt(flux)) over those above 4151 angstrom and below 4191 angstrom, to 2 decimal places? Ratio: 1.00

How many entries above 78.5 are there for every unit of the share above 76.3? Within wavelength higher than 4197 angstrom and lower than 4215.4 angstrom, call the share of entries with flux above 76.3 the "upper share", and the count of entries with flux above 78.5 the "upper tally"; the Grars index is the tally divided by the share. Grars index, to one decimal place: 15.2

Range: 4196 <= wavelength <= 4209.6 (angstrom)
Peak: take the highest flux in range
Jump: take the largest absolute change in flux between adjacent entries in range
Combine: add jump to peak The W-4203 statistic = 99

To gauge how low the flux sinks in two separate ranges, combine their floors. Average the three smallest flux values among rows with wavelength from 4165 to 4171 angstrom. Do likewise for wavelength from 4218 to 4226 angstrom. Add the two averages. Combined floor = 143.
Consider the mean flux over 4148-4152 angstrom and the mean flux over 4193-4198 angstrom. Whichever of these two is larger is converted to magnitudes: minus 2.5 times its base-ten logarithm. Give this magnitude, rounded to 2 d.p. -4.76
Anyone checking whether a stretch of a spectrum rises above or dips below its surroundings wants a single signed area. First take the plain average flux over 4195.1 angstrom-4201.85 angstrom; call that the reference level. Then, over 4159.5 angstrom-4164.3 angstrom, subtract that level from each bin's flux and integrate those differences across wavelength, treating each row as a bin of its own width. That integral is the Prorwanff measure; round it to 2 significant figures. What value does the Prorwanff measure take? 34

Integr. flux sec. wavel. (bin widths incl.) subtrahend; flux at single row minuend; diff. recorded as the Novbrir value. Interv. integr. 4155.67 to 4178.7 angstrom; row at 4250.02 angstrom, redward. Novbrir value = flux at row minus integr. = -1714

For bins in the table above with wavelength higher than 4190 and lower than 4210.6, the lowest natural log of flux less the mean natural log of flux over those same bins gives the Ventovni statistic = -0.15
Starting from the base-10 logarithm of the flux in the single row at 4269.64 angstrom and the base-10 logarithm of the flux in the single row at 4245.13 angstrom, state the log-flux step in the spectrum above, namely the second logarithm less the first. 0.10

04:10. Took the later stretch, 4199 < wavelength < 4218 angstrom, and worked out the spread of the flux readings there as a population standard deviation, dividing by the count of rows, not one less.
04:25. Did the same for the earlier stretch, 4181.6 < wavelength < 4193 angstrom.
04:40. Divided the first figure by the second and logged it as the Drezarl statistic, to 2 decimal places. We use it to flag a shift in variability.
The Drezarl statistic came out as 1.14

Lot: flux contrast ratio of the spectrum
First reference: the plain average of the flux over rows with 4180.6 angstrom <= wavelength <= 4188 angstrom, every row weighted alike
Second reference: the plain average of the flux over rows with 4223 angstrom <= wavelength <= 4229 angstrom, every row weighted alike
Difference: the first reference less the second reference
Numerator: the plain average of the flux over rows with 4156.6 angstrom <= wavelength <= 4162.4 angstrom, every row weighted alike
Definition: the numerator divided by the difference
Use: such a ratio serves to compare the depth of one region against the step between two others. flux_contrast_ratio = 5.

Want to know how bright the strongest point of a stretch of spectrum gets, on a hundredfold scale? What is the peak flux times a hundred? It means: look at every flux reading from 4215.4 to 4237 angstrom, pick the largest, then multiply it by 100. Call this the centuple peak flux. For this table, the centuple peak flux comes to 8445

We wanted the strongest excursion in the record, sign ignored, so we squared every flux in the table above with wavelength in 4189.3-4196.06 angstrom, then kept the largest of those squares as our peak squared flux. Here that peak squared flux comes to 6961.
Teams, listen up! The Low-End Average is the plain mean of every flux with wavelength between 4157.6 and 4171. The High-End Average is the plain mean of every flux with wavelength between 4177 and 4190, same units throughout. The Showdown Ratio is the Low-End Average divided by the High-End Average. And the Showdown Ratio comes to 1.04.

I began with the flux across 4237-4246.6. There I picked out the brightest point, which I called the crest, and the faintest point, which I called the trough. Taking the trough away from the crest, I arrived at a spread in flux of 15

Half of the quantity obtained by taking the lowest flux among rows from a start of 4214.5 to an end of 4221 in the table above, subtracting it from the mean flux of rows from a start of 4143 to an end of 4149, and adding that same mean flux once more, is 40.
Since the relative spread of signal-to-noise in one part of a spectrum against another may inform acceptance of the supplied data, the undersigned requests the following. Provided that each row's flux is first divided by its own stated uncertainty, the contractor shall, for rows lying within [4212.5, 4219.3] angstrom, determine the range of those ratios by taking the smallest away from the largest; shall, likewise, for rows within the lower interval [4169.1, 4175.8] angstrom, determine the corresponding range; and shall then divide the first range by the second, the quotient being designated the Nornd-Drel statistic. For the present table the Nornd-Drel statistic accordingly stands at 1.23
